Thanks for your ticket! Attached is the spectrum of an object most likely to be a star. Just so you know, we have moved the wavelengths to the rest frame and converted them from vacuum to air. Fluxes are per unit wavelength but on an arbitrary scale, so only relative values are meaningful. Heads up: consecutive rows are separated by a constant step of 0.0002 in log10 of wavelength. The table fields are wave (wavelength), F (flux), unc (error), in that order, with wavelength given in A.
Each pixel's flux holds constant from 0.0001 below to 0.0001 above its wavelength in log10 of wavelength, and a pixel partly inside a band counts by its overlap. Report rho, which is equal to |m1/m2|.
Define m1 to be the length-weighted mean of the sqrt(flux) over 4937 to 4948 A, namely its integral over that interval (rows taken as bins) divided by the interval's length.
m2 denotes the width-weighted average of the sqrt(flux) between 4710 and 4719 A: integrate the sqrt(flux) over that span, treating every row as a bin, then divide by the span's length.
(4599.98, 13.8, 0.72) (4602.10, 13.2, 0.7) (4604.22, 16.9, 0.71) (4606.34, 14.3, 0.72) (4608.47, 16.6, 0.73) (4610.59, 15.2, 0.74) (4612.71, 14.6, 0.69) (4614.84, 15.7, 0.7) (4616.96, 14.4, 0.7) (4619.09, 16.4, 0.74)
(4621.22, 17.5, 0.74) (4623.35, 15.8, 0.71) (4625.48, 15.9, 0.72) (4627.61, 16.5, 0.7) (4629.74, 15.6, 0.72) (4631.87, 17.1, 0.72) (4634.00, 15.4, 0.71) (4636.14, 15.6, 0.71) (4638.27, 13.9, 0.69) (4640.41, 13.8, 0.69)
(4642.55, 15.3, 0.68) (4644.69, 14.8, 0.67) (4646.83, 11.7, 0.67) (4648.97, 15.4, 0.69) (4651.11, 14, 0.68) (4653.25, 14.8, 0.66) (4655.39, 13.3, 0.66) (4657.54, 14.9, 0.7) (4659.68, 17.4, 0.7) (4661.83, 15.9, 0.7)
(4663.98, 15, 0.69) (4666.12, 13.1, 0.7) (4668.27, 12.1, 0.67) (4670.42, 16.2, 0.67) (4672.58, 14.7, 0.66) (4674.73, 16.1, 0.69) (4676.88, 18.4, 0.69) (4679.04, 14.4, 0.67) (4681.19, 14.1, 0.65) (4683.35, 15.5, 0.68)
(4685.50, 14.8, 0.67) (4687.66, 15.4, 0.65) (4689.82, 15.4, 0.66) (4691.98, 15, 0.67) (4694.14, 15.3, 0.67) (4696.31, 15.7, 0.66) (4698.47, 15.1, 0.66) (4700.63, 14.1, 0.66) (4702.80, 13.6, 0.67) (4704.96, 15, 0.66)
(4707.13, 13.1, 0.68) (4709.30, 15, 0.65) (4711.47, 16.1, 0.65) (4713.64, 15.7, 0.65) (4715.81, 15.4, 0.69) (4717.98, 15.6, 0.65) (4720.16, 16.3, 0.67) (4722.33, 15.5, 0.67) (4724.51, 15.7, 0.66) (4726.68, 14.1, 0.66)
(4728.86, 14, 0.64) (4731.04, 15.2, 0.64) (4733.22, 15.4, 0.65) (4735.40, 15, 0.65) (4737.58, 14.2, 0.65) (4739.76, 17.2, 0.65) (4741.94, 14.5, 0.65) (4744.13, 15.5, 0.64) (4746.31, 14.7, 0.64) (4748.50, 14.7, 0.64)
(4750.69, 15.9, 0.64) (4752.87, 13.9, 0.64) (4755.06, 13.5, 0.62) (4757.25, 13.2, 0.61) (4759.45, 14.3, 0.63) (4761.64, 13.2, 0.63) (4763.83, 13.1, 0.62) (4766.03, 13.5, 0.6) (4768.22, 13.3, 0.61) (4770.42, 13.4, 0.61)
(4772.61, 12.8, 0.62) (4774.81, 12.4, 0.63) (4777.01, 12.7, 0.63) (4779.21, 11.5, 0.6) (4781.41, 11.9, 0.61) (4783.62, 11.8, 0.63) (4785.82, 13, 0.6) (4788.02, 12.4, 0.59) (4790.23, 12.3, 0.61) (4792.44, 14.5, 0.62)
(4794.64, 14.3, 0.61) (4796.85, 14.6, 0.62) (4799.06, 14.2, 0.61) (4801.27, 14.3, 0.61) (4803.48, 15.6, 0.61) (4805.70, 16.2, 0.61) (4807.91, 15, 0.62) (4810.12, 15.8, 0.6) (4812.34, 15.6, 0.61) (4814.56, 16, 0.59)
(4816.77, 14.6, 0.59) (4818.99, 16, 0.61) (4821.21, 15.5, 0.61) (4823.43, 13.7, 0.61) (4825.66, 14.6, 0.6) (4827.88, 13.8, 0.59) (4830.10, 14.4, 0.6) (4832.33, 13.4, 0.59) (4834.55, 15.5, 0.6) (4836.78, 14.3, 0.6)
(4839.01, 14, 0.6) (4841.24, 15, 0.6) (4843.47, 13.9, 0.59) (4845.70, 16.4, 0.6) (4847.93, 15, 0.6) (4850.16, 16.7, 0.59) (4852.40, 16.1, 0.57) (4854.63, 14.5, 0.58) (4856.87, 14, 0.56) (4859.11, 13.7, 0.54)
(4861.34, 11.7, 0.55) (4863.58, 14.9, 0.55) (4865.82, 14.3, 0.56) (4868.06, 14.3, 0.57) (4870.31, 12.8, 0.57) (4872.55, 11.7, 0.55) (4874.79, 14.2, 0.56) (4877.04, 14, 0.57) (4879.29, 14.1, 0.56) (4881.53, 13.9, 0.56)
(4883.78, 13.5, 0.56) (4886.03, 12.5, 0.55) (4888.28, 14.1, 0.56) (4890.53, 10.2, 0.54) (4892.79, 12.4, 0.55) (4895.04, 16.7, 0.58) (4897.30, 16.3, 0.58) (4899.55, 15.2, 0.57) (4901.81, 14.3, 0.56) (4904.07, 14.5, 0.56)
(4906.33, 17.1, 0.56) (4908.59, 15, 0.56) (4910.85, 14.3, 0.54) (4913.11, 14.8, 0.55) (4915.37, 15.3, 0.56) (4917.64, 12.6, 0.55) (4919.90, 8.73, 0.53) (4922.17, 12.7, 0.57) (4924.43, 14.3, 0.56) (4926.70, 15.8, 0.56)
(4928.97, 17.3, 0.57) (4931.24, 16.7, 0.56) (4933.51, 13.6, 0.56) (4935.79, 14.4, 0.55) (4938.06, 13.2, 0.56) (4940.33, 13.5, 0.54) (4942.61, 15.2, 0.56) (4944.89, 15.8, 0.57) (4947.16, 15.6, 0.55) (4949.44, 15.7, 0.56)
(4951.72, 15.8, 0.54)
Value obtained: 0.966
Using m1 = 3.83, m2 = 3.96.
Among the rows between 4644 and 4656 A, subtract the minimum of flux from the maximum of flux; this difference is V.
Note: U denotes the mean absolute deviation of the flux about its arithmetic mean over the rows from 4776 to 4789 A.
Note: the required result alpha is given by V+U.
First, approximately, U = 0.48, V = 3.70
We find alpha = 4.2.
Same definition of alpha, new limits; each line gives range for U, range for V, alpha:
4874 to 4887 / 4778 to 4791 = 2.0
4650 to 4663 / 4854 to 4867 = 4.3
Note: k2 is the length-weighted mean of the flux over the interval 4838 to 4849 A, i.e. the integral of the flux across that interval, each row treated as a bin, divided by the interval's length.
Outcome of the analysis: 14.9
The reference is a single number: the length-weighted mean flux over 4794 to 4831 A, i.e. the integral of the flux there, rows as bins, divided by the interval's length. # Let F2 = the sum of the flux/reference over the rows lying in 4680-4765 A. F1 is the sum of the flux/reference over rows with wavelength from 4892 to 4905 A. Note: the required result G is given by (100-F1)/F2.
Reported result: 2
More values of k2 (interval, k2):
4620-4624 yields 16.7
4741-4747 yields 14.9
